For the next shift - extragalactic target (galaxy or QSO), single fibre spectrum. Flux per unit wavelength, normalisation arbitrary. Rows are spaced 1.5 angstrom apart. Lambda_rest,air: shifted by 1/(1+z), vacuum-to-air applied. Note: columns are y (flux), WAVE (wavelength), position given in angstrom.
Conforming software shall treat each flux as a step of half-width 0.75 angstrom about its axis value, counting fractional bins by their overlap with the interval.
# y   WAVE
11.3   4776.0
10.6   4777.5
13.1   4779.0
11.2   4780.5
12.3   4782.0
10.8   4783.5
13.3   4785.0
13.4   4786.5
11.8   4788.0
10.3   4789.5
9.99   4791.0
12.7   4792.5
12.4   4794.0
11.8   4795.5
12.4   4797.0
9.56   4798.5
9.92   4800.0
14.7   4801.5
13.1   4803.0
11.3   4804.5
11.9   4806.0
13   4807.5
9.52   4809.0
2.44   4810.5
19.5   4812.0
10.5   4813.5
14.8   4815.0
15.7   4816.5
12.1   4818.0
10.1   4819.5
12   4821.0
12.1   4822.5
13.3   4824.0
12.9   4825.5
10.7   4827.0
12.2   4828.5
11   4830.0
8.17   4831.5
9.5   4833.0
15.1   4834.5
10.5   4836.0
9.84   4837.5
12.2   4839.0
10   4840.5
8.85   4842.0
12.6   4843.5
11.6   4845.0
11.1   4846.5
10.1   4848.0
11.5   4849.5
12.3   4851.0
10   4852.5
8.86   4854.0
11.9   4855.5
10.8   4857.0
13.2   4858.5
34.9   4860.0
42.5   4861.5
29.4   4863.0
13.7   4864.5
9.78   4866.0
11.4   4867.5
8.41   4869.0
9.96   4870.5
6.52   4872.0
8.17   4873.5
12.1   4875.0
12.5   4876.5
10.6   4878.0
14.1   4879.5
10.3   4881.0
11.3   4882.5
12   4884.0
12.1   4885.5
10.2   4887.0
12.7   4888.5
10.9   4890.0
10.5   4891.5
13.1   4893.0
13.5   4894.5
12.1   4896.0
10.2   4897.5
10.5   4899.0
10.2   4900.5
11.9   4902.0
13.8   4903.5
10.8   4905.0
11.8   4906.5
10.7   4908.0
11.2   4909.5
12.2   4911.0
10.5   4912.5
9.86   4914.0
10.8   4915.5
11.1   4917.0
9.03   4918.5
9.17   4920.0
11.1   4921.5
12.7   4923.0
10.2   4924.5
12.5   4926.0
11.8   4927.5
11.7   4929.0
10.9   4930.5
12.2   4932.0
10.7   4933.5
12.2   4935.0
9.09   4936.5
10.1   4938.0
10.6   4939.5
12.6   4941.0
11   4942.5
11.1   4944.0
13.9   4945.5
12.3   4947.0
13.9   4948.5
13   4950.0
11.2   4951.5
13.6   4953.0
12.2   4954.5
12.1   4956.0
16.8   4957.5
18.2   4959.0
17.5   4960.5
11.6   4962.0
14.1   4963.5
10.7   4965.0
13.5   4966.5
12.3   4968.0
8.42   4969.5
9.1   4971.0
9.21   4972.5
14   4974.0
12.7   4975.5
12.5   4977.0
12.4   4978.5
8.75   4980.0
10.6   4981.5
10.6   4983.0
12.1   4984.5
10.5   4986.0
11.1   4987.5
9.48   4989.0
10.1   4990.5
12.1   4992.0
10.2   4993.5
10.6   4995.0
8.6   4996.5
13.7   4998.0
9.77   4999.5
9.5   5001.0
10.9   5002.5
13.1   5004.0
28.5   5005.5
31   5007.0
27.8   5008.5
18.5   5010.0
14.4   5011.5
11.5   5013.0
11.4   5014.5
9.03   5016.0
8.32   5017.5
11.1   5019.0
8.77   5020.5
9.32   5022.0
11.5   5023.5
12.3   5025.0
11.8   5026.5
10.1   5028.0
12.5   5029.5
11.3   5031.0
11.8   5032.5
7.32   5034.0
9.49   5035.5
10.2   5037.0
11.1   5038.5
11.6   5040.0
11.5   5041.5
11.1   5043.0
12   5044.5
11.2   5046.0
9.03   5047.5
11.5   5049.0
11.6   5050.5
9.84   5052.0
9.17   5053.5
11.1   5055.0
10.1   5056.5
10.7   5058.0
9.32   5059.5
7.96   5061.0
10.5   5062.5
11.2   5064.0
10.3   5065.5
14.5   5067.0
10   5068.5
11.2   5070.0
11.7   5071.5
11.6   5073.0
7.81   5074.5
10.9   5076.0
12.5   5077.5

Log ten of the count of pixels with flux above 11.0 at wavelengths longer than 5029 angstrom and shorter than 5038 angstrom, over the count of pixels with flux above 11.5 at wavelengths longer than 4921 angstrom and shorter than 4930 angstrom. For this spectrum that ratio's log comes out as -0.12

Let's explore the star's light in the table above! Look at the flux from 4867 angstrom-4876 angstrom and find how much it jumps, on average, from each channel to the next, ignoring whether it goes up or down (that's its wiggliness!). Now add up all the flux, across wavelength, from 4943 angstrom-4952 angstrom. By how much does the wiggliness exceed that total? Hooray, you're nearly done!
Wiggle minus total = -110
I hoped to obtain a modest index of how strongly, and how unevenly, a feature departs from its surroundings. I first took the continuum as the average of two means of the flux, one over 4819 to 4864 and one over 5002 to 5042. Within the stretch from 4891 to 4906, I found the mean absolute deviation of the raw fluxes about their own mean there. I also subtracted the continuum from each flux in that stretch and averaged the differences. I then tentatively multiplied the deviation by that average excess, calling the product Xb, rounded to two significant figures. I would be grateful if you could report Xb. -2.1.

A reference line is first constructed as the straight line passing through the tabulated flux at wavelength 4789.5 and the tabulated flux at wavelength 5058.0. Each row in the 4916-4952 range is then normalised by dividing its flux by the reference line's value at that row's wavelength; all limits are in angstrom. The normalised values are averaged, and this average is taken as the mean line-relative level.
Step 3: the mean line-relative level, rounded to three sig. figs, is 1.09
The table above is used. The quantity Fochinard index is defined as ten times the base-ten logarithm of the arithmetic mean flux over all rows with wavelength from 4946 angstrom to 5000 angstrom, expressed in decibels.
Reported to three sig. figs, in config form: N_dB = 10.8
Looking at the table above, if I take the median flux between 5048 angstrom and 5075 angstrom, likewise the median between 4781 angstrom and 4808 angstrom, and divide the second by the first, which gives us 1.14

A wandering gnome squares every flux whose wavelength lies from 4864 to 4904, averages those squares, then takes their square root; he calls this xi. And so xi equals 11.3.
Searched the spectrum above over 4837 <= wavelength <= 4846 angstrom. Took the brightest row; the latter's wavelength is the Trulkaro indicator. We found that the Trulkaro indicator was 4843.5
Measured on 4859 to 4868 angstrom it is 4861.5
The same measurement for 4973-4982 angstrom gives 4974.0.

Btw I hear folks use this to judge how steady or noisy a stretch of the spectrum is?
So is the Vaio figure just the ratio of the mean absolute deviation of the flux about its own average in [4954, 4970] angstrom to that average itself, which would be 0.18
